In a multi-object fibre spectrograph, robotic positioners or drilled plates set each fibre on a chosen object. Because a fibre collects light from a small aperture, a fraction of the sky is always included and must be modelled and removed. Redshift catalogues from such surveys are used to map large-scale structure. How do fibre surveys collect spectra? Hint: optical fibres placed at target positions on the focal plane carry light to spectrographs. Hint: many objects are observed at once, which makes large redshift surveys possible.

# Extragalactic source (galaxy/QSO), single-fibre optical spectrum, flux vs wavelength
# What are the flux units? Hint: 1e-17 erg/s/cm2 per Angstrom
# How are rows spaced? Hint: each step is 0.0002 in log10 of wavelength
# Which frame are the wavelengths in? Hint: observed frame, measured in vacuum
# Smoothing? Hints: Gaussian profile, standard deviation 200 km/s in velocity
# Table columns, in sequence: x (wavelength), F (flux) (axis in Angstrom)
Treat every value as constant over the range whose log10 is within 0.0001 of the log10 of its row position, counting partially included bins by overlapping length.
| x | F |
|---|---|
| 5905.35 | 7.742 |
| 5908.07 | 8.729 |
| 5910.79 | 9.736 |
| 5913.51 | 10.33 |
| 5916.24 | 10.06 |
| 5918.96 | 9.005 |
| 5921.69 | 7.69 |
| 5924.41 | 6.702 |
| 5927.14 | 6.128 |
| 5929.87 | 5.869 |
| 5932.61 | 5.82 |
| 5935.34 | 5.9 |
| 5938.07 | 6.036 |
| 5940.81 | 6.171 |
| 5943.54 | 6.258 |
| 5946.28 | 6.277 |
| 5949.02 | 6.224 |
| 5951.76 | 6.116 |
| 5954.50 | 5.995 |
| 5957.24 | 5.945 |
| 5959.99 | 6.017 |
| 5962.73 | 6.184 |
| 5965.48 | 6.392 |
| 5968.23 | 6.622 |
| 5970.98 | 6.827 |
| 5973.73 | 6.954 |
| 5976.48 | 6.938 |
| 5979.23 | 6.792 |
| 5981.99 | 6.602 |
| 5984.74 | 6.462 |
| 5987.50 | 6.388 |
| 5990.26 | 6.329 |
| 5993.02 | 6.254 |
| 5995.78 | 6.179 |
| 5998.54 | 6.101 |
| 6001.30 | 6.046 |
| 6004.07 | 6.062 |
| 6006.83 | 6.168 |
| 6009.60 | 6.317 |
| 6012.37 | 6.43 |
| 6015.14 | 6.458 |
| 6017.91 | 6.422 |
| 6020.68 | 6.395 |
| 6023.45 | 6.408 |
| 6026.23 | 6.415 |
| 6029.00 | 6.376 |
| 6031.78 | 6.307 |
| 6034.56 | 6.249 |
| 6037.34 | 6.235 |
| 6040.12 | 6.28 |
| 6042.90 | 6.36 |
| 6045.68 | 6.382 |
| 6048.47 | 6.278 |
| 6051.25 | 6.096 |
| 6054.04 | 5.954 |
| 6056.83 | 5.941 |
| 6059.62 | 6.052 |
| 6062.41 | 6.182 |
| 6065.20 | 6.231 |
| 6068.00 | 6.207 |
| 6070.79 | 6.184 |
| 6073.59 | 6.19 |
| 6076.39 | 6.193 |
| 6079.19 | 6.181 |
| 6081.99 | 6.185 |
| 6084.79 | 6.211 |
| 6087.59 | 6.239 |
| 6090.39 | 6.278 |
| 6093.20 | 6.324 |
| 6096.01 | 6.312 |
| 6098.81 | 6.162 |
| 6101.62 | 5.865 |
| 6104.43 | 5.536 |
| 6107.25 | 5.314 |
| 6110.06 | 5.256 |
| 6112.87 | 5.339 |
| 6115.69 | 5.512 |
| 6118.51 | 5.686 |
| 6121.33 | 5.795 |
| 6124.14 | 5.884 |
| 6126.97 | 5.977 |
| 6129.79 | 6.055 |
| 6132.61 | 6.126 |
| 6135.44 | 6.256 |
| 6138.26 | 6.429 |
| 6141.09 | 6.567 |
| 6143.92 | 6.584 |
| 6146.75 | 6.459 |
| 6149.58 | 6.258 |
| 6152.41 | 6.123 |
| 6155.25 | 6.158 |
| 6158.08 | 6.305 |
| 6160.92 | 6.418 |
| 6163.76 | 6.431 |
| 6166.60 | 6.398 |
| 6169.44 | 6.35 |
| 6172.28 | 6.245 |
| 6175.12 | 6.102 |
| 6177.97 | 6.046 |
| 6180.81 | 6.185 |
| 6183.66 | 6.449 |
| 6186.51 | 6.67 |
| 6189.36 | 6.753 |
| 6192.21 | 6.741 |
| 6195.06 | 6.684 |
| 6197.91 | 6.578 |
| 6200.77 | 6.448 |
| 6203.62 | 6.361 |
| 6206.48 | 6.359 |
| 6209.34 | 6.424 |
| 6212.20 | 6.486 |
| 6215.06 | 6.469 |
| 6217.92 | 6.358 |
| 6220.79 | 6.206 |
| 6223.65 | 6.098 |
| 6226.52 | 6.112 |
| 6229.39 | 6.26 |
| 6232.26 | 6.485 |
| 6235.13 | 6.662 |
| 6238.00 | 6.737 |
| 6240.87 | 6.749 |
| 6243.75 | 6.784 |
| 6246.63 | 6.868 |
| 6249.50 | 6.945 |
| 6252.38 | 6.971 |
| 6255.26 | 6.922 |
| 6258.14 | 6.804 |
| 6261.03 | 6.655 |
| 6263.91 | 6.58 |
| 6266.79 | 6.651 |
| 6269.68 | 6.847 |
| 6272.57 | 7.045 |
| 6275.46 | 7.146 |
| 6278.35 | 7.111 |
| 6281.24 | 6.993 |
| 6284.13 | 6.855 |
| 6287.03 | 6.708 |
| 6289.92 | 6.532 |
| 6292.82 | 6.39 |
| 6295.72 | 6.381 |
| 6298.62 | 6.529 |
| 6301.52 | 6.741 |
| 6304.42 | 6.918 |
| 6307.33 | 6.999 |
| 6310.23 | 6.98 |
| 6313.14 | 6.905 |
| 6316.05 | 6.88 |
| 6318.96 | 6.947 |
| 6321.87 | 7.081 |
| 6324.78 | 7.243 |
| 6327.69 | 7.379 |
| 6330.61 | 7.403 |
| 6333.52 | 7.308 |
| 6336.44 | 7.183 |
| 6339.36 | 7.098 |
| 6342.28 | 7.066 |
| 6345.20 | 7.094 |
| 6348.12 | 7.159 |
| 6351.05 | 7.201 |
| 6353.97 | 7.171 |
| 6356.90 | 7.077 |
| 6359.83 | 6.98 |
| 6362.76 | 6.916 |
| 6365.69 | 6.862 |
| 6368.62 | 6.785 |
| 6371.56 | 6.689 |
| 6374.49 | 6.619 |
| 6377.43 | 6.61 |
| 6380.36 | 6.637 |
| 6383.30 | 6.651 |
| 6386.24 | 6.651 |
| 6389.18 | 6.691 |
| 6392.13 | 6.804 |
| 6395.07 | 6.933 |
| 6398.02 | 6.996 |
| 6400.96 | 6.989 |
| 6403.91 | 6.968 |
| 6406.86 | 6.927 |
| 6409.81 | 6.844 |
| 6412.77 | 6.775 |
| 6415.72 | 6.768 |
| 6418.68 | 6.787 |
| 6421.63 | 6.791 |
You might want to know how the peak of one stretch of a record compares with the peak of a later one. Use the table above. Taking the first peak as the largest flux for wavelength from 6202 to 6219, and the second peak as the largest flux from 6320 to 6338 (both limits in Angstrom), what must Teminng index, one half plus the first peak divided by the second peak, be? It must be 1.38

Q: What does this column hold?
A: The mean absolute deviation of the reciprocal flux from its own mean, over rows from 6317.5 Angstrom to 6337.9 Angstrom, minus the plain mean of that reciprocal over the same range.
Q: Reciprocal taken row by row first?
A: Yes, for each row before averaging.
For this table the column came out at -0.136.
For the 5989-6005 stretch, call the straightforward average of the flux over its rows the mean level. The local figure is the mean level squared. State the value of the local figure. 38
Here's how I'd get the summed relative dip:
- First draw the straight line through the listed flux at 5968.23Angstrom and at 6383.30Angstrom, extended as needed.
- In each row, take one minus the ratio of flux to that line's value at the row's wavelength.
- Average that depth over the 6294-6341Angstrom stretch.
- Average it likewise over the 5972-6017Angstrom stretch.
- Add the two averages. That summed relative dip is -0.020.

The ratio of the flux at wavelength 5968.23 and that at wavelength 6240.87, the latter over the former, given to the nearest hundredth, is 1.02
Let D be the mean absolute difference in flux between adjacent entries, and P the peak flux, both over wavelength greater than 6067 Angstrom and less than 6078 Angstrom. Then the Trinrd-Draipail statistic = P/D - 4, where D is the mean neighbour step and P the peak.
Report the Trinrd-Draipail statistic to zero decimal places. 578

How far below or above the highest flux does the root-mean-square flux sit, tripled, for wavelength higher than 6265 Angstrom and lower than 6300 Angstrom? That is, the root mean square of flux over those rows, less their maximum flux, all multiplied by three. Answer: -1.13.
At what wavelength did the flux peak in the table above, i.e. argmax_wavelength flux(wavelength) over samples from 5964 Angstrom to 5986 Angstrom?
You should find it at 5973.73 Angstrom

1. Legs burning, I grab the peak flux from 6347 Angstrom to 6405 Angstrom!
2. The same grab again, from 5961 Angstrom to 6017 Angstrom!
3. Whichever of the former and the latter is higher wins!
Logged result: 7.2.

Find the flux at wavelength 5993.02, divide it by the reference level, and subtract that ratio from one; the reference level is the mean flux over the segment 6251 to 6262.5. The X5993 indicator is 0.09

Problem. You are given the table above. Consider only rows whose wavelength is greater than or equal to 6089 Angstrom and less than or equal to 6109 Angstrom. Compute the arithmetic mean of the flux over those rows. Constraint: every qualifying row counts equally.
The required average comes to 6.0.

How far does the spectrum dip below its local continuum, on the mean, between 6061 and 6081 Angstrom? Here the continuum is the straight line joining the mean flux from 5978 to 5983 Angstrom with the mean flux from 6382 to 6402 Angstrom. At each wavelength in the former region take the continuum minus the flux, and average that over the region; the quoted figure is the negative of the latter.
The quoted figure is -0.5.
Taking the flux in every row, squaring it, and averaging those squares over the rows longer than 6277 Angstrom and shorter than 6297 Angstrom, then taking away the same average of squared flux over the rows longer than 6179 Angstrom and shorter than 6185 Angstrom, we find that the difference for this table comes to 5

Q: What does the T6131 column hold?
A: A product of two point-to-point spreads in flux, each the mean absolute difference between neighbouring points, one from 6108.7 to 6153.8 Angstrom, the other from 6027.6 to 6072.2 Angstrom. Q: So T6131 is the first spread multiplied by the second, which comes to 0.0085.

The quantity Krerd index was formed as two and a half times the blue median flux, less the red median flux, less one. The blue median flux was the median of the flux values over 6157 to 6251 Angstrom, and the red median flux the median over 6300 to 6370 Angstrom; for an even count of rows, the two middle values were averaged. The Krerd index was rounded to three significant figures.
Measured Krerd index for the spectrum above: 8.01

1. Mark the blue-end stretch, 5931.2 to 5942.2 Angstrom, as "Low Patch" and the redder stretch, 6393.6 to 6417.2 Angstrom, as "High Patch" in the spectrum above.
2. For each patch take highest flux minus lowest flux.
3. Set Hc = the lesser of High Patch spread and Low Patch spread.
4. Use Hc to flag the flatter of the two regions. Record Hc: 0.228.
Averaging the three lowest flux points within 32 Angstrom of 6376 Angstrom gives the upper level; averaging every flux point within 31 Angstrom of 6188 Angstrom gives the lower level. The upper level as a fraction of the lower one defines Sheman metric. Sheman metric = 1.03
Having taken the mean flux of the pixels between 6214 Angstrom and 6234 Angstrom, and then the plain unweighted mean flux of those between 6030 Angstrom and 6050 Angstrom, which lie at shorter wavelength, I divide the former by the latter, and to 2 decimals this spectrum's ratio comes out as 1.00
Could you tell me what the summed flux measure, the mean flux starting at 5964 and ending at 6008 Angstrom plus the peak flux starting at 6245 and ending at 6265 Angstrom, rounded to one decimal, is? 13.4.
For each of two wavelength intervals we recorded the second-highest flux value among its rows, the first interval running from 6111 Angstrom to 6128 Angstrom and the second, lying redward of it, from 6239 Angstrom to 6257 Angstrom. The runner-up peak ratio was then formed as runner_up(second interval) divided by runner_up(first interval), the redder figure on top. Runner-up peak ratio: 1.18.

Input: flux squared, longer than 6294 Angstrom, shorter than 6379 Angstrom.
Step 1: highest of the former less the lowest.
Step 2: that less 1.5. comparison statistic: 12.6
